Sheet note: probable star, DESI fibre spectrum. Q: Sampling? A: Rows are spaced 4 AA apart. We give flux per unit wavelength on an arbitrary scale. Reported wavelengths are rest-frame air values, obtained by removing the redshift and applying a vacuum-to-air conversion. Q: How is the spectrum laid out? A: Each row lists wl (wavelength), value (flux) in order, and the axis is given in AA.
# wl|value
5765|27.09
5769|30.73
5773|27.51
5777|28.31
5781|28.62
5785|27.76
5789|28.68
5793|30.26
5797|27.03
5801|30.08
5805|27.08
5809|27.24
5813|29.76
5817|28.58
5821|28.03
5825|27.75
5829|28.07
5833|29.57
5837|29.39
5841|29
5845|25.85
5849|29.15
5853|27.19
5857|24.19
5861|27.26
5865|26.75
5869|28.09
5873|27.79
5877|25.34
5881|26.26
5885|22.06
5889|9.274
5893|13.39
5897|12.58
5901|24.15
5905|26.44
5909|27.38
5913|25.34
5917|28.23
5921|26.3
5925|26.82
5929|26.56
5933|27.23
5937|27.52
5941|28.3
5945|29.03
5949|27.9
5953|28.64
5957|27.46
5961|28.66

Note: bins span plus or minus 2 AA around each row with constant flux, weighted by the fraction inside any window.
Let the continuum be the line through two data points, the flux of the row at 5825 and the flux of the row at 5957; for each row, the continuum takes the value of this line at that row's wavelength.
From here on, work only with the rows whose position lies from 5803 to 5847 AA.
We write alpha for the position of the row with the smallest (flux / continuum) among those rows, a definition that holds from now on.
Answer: 5845 AA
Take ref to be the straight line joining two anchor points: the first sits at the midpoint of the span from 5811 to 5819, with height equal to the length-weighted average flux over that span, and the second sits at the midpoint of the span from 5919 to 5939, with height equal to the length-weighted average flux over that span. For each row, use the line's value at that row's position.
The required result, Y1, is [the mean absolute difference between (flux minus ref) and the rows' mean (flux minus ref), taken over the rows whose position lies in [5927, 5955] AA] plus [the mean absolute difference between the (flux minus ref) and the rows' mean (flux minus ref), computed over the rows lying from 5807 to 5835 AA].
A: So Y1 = 1.56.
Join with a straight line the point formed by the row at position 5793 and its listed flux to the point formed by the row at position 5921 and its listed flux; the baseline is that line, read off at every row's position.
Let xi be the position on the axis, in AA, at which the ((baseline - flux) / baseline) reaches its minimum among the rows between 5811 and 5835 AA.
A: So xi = 5833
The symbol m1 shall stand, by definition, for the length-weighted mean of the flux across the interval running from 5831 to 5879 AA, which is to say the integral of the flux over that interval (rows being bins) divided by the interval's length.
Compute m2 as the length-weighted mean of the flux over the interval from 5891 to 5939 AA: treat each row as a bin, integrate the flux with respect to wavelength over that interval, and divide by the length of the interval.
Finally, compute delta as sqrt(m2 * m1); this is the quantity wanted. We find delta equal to 25.8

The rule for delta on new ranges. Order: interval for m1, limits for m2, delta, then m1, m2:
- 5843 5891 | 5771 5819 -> 26.6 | 24.9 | 28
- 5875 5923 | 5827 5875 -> 24.8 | 22.2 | 28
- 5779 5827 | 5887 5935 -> 25.5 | 28.4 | 23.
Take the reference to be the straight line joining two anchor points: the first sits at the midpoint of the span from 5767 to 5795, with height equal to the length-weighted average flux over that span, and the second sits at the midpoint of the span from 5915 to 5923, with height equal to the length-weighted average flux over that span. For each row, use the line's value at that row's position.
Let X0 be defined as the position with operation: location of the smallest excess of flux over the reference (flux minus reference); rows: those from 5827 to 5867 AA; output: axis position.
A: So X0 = 5857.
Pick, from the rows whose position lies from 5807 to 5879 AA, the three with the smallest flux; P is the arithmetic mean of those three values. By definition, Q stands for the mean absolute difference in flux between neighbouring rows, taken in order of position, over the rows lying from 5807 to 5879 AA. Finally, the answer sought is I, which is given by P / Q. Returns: 16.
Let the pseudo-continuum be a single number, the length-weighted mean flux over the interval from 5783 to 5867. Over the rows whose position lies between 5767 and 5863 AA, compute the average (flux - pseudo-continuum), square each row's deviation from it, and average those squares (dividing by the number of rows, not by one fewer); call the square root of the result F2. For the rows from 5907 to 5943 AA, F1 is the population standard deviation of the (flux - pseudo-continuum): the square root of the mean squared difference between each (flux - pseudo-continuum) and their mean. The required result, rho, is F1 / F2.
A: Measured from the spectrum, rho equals 1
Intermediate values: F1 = 1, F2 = 1.4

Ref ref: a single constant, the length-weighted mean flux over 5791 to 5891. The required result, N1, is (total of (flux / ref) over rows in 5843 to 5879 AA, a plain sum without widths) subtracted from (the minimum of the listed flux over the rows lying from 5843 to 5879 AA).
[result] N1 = 15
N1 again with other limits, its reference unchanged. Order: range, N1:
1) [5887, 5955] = -6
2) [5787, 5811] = 21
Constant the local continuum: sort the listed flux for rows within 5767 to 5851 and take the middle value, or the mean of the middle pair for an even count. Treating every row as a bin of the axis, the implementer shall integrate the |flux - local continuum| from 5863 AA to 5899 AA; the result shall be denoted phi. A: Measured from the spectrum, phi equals 263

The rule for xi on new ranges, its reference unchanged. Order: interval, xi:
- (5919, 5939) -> 5937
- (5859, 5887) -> 5869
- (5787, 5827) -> 5813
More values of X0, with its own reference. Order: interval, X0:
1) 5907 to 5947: 5913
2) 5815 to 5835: 5825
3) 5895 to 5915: 5897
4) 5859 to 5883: 5877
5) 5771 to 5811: 5797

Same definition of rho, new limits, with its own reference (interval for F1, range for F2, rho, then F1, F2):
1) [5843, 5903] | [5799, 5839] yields 6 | 6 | 1.0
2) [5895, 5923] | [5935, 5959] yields 9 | 5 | 0.6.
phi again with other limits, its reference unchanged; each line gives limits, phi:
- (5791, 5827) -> 41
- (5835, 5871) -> 56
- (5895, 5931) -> 134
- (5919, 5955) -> 40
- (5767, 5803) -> 37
